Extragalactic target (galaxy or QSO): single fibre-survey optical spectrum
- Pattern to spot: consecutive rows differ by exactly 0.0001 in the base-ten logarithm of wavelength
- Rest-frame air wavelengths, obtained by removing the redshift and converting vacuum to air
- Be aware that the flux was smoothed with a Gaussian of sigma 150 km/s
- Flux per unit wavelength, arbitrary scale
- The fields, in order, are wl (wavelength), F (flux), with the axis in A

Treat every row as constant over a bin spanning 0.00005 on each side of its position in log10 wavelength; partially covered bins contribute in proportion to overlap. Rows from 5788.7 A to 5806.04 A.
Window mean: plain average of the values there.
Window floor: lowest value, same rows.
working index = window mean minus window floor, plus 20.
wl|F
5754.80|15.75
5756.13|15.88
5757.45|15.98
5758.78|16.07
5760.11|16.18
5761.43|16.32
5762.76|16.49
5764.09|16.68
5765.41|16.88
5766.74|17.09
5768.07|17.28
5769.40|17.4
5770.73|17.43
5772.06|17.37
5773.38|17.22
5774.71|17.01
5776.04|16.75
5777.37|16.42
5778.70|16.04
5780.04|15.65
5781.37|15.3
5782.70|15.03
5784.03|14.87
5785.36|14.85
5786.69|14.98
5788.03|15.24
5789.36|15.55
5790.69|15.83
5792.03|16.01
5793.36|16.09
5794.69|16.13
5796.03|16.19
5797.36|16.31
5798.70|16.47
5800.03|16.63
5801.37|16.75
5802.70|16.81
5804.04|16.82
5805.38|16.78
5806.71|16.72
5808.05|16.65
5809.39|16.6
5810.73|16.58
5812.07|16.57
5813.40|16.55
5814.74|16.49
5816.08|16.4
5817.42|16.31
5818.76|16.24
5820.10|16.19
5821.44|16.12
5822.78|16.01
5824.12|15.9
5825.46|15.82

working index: 20.8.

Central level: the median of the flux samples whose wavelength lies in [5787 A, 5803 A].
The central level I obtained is 16.2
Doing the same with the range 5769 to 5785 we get 16.6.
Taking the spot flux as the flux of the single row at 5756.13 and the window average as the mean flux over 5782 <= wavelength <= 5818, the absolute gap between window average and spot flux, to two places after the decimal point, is 0.28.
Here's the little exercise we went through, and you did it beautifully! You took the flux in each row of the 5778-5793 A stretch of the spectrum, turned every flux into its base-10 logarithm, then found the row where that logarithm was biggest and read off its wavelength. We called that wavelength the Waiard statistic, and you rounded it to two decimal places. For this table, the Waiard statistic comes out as 5778.70 A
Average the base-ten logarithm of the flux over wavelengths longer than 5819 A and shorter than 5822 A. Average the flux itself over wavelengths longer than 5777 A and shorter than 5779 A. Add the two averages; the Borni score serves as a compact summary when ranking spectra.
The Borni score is 17.4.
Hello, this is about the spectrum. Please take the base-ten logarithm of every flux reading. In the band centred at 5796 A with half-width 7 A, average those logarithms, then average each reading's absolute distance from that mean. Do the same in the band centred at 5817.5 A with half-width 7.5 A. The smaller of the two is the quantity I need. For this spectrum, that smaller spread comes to 0.0052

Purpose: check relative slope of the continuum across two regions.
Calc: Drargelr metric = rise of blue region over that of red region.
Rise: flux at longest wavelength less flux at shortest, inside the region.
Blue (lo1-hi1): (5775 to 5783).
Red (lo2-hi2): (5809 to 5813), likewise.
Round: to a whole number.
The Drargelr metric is 57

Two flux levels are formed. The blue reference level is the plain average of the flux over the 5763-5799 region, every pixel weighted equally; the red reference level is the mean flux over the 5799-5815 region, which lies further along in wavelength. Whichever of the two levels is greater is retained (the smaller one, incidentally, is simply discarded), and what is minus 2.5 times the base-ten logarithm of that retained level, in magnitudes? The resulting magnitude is -3.05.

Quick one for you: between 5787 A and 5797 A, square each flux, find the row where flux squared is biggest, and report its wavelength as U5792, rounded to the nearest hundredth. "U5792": 5796.03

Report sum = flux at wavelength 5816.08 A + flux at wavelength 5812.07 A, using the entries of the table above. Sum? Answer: 33.0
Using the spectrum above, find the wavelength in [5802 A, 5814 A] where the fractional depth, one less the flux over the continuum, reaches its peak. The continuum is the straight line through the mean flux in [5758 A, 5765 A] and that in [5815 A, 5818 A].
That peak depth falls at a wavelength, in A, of 5813.40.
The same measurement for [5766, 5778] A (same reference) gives 5777.37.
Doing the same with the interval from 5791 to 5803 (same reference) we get 5792.03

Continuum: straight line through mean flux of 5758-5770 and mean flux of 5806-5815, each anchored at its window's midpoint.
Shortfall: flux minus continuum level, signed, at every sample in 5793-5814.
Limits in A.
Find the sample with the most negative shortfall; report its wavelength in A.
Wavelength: 5793.36 A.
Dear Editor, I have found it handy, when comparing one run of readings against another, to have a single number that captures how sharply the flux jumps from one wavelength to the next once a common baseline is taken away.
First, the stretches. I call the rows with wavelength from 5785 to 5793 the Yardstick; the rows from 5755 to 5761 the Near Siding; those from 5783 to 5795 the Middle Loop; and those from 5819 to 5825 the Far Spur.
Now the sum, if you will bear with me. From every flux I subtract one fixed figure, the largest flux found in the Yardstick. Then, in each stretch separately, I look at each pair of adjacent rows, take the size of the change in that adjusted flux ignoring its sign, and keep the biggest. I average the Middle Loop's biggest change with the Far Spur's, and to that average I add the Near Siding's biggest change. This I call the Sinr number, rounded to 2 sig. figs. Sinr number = 0.32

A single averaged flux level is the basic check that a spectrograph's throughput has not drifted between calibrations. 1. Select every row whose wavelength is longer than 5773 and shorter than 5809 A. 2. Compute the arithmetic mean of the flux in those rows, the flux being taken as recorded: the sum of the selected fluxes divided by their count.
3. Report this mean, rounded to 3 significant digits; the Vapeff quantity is 16.1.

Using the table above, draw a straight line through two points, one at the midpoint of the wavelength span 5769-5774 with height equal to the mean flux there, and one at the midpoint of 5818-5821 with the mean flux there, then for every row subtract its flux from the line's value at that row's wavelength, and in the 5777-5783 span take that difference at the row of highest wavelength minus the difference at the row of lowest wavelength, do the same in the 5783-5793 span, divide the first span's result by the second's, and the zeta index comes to -1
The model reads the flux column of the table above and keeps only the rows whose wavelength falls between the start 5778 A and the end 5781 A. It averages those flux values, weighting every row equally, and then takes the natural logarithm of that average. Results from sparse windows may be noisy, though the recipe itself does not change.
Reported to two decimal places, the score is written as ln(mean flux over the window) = 2.76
